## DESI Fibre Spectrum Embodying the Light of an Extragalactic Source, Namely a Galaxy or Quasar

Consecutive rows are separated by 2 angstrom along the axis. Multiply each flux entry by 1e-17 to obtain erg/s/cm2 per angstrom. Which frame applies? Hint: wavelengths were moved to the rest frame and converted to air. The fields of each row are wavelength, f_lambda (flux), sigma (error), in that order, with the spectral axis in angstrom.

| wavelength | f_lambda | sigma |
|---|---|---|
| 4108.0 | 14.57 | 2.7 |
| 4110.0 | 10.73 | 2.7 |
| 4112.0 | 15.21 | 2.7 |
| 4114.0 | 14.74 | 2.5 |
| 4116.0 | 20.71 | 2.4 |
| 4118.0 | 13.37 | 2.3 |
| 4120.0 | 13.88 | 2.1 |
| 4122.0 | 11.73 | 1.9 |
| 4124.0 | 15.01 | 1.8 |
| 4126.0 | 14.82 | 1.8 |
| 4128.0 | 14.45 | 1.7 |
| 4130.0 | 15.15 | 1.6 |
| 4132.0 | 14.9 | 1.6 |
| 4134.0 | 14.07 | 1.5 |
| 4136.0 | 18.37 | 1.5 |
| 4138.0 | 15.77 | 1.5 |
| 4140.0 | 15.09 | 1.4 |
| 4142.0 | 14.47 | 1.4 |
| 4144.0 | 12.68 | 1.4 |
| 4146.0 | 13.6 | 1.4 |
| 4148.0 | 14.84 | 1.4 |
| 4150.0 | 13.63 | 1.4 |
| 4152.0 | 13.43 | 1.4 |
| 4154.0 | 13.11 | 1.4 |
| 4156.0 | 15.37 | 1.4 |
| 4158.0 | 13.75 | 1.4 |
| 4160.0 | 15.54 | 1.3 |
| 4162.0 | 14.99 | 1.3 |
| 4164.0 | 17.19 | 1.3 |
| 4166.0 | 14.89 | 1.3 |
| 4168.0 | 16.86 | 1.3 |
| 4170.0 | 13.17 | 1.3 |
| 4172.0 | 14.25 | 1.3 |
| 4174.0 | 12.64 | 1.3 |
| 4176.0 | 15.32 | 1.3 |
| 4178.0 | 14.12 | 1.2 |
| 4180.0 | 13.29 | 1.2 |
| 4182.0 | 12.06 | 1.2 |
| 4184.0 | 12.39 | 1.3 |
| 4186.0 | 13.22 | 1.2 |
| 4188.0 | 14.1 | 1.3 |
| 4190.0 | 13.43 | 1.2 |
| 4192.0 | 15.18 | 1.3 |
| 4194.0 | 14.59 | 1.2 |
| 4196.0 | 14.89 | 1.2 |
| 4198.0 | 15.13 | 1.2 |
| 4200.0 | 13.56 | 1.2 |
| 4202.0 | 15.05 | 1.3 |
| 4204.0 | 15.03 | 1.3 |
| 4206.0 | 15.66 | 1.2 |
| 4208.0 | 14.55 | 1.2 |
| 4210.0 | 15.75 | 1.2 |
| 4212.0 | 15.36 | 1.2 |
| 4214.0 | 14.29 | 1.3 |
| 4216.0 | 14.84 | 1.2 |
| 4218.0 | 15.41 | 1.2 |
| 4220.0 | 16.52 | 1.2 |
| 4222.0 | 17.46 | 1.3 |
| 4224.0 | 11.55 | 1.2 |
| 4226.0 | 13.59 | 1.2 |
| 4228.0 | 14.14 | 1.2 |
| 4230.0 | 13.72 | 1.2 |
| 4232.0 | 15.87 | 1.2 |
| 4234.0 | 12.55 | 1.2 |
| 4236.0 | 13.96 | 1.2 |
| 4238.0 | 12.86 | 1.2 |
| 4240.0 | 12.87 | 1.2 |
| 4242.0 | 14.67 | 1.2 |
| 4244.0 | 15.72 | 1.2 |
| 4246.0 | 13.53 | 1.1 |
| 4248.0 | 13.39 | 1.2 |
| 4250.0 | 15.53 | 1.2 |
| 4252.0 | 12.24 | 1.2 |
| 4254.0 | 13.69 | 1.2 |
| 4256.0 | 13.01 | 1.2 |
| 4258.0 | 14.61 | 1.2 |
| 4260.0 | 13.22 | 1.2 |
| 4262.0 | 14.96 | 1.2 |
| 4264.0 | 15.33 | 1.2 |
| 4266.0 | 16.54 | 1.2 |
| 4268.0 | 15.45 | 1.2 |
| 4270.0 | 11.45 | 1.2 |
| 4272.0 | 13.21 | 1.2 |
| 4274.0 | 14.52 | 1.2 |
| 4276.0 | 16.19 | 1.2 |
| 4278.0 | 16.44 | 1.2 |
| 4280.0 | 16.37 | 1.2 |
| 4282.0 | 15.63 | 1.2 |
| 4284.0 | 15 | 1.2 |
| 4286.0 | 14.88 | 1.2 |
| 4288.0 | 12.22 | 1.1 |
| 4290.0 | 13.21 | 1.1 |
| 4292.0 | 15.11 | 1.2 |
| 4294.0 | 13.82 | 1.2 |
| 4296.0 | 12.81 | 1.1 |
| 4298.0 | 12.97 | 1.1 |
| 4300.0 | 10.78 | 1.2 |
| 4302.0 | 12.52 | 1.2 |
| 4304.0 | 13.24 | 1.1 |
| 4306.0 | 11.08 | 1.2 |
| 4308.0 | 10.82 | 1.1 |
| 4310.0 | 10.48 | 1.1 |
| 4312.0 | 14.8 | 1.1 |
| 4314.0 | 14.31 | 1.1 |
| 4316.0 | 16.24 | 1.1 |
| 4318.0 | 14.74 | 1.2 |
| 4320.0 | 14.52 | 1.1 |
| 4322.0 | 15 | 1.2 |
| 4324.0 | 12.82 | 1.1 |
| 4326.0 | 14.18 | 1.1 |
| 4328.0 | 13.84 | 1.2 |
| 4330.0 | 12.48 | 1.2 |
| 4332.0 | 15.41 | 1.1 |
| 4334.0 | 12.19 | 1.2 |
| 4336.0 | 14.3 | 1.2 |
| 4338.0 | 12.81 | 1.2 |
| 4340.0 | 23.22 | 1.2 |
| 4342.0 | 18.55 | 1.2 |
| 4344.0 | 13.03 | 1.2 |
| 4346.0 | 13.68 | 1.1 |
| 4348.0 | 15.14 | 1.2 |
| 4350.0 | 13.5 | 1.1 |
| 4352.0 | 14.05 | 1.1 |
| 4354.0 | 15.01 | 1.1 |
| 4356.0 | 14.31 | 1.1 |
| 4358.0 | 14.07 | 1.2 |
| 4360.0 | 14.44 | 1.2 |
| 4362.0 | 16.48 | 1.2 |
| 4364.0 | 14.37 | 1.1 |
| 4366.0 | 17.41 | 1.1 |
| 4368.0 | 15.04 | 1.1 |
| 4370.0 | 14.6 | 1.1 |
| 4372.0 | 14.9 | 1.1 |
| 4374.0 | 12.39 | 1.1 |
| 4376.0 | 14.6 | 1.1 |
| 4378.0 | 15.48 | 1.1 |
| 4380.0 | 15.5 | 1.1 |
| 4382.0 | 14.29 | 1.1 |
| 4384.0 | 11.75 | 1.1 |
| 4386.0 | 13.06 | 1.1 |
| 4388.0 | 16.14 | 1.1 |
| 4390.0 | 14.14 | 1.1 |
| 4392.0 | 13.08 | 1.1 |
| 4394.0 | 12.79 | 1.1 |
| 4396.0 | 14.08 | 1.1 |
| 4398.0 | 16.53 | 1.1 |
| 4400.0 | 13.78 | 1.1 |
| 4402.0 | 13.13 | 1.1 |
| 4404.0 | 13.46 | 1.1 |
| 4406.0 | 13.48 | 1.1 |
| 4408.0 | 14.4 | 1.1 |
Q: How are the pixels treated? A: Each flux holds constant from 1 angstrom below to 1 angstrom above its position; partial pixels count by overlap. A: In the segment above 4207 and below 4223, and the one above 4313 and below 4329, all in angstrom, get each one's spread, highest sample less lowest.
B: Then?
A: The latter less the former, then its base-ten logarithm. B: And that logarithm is -0.6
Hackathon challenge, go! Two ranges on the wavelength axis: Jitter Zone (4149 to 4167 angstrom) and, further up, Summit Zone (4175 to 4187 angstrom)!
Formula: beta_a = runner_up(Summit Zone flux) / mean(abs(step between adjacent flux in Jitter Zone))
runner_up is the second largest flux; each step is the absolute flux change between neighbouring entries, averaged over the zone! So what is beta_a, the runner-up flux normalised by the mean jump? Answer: 10.0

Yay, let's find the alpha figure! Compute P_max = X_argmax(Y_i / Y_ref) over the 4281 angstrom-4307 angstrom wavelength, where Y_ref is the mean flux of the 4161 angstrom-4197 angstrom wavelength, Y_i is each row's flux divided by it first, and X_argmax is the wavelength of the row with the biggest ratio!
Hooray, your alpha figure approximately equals 4282.0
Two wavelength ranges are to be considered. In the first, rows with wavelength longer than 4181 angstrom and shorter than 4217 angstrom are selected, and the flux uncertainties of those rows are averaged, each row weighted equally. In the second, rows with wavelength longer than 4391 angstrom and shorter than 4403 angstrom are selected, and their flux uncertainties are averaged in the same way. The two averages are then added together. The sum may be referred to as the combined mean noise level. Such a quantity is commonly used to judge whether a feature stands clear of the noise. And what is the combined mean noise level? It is 2.33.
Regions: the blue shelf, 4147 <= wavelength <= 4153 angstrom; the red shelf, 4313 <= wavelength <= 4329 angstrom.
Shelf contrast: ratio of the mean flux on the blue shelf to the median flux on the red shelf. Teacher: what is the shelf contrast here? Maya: 0.97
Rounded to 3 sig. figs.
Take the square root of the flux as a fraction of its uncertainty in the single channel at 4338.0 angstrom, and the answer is 3.27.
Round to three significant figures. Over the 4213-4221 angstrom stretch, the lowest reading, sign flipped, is -14.3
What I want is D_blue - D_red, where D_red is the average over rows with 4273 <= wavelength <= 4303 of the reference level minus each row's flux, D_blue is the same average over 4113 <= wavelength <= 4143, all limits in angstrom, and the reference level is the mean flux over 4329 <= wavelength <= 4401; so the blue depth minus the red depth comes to -0.9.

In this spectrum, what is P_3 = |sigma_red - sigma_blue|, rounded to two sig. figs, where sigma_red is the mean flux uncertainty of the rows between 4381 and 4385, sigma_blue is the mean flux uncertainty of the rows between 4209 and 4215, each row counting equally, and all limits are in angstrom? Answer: 0.13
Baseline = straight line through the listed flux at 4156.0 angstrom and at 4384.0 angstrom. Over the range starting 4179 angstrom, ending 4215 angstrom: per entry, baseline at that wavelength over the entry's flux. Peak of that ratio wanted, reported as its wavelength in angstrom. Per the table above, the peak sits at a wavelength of 4182.0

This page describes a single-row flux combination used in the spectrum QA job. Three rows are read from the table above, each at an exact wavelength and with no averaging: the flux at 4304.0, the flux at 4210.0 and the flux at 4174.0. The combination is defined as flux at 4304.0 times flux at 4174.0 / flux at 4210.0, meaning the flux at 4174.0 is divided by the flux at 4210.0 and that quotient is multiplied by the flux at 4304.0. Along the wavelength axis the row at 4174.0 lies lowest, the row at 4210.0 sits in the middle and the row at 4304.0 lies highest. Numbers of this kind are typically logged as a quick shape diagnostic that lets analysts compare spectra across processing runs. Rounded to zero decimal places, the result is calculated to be 11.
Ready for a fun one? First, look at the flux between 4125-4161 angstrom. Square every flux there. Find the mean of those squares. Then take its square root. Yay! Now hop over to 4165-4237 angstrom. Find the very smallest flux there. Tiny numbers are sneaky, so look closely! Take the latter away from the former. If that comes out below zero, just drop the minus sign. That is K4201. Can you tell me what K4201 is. 3.1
